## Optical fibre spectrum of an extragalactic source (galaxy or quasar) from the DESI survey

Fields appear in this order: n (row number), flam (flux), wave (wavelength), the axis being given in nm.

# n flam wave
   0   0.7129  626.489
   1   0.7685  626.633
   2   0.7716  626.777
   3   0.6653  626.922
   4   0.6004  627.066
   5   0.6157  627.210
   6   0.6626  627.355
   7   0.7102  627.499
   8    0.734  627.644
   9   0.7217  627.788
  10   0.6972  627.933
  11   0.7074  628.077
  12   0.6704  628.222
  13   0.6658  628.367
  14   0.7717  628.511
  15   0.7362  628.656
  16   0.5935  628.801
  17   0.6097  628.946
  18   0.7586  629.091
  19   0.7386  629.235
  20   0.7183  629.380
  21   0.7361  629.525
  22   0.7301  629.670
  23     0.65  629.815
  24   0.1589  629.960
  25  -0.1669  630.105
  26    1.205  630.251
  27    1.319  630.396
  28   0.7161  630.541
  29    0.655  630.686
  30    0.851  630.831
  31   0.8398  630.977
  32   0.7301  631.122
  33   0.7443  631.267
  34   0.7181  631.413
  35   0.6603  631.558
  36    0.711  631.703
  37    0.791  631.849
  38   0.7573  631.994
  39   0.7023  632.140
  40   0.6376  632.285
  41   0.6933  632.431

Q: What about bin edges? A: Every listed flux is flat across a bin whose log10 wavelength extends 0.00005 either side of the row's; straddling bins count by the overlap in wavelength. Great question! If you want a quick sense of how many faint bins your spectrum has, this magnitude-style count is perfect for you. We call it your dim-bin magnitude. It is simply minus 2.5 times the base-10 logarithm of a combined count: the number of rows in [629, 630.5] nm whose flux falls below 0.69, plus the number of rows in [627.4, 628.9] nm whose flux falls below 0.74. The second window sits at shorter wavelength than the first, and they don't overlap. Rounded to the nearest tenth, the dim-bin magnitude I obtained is -2.7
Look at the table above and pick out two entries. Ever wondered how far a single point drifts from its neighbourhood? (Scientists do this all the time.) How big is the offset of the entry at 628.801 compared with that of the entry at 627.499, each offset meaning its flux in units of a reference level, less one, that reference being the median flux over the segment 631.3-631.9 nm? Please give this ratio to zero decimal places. 28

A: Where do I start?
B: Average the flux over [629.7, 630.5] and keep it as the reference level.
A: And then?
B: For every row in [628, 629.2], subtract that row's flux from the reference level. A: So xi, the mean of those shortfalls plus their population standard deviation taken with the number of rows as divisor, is 0.01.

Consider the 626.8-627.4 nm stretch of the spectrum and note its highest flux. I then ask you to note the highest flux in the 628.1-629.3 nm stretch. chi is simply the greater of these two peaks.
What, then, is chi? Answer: 0.772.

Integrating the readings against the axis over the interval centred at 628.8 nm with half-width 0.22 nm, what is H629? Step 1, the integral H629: 0.28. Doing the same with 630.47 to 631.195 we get 0.55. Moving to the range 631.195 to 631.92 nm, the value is 0.53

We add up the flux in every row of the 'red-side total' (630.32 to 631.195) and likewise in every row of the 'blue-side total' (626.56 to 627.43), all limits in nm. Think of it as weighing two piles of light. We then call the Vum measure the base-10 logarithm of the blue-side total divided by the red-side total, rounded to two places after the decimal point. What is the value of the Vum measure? -0.10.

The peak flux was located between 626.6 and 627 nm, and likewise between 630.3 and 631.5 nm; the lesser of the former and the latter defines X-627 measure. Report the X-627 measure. 0.772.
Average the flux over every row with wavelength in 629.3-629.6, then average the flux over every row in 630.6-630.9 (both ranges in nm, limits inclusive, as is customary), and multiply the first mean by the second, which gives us 0.55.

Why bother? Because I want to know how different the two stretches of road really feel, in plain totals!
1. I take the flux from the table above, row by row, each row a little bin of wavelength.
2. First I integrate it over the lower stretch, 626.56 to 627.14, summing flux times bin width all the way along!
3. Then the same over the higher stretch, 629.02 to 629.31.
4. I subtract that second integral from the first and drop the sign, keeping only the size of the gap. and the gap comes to 0.19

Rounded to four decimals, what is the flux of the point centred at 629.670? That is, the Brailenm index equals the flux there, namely 0.7301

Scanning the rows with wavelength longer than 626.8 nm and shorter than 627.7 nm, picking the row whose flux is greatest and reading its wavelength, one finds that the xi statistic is 627.644 nm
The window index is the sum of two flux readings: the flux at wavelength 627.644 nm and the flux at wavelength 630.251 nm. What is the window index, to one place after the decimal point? 1.9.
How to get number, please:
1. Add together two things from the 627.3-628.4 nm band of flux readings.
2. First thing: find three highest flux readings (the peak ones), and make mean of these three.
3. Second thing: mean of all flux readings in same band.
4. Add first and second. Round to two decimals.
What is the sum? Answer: 1.42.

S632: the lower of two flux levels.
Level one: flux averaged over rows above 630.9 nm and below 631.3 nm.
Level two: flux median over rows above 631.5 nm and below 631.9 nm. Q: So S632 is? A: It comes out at 0.711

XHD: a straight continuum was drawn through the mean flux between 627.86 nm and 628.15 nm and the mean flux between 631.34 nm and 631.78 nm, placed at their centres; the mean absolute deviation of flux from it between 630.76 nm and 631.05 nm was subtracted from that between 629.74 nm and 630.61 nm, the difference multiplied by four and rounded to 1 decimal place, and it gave 1.1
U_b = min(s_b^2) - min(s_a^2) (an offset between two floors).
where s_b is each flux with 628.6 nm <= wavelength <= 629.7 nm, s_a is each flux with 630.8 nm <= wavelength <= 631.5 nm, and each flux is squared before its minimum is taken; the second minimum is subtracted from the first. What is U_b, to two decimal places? -0.16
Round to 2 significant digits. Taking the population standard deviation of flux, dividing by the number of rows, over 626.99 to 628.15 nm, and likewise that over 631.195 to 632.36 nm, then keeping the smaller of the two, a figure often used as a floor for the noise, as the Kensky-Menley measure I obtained 0.047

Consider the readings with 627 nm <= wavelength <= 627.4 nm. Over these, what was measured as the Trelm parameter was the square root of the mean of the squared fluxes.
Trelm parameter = 0.627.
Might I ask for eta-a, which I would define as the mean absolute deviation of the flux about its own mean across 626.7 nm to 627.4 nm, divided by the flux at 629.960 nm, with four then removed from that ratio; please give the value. -3.72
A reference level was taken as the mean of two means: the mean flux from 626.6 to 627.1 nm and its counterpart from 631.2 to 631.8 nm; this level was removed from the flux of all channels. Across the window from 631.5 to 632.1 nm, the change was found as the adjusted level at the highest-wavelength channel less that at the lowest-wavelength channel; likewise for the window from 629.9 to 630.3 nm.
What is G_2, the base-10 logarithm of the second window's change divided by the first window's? 1.0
